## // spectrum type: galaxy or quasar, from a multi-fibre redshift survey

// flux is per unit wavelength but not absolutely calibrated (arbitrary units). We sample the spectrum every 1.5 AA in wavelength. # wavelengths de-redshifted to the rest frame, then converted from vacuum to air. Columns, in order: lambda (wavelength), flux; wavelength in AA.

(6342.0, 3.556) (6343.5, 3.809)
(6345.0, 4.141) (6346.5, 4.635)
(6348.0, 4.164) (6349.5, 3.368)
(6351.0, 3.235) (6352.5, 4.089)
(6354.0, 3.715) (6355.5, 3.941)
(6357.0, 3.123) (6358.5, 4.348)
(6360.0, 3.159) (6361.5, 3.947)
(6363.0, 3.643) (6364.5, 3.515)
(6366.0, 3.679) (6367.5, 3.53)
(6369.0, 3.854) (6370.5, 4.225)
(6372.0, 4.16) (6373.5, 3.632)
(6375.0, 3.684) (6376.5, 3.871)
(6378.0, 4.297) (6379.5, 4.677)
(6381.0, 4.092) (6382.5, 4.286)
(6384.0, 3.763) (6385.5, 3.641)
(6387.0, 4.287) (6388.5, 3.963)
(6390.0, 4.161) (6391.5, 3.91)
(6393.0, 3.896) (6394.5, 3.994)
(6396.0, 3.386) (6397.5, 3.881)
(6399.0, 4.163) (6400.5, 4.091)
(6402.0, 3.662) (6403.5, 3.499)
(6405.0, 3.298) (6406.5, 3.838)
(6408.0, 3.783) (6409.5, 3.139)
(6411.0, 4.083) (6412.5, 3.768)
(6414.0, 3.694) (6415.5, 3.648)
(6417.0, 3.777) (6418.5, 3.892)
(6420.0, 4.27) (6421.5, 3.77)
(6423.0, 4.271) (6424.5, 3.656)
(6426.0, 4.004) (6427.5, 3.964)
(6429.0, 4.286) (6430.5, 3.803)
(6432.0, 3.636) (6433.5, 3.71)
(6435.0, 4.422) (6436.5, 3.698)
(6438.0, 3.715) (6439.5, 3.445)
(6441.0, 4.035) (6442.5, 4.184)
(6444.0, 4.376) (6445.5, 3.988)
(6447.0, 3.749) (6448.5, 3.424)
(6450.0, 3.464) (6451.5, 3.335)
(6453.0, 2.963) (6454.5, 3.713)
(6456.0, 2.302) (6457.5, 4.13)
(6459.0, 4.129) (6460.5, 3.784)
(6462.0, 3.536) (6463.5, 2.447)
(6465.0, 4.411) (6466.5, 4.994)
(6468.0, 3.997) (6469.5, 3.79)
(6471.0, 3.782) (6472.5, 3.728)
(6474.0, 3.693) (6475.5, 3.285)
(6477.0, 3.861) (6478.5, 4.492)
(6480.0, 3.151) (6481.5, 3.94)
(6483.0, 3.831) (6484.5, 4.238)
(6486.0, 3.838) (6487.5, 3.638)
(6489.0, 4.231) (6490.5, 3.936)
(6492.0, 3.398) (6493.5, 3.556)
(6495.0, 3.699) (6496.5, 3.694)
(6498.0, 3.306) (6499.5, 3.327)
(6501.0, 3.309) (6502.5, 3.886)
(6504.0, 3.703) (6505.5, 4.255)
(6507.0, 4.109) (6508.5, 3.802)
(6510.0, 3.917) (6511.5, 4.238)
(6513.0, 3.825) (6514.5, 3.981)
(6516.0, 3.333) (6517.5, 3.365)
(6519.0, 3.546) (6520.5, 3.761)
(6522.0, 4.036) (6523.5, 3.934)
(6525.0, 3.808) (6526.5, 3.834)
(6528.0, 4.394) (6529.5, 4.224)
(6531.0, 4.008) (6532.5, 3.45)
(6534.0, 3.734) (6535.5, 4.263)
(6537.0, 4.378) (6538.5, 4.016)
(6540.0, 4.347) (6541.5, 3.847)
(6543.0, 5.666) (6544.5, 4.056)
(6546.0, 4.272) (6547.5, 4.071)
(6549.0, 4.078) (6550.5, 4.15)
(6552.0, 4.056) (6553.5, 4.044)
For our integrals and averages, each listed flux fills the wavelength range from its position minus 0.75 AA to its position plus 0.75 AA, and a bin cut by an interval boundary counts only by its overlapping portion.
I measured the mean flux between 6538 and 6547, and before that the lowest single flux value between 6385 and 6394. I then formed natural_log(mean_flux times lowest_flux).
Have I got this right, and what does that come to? 2.77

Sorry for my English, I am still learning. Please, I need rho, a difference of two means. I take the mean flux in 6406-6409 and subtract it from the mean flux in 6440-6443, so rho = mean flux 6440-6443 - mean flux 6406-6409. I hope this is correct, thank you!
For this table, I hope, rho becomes 0.30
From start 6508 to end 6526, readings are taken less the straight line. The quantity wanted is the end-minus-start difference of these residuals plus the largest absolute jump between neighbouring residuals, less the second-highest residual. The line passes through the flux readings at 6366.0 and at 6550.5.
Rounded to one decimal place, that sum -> 0.7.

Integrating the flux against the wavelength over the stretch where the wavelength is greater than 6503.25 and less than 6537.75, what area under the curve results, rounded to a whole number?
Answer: 135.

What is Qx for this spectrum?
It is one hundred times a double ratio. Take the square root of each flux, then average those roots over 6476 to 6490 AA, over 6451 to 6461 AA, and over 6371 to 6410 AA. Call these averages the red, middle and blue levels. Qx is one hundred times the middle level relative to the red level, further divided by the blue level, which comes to 47.7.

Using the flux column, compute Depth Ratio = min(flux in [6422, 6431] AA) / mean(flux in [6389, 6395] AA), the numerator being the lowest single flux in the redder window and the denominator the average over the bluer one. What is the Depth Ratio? 0.92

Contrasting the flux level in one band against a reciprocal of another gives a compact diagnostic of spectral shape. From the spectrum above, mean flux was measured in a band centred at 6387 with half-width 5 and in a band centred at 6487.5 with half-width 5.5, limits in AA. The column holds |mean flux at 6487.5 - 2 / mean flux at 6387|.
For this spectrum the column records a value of 3.37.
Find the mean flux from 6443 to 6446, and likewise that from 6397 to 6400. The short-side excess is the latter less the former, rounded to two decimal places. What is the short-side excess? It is -0.16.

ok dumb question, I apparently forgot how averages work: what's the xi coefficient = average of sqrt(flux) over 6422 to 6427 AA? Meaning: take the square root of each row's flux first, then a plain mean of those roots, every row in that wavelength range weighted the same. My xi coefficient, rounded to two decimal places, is 1.99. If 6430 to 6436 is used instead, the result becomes 1.97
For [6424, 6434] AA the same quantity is 1.97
